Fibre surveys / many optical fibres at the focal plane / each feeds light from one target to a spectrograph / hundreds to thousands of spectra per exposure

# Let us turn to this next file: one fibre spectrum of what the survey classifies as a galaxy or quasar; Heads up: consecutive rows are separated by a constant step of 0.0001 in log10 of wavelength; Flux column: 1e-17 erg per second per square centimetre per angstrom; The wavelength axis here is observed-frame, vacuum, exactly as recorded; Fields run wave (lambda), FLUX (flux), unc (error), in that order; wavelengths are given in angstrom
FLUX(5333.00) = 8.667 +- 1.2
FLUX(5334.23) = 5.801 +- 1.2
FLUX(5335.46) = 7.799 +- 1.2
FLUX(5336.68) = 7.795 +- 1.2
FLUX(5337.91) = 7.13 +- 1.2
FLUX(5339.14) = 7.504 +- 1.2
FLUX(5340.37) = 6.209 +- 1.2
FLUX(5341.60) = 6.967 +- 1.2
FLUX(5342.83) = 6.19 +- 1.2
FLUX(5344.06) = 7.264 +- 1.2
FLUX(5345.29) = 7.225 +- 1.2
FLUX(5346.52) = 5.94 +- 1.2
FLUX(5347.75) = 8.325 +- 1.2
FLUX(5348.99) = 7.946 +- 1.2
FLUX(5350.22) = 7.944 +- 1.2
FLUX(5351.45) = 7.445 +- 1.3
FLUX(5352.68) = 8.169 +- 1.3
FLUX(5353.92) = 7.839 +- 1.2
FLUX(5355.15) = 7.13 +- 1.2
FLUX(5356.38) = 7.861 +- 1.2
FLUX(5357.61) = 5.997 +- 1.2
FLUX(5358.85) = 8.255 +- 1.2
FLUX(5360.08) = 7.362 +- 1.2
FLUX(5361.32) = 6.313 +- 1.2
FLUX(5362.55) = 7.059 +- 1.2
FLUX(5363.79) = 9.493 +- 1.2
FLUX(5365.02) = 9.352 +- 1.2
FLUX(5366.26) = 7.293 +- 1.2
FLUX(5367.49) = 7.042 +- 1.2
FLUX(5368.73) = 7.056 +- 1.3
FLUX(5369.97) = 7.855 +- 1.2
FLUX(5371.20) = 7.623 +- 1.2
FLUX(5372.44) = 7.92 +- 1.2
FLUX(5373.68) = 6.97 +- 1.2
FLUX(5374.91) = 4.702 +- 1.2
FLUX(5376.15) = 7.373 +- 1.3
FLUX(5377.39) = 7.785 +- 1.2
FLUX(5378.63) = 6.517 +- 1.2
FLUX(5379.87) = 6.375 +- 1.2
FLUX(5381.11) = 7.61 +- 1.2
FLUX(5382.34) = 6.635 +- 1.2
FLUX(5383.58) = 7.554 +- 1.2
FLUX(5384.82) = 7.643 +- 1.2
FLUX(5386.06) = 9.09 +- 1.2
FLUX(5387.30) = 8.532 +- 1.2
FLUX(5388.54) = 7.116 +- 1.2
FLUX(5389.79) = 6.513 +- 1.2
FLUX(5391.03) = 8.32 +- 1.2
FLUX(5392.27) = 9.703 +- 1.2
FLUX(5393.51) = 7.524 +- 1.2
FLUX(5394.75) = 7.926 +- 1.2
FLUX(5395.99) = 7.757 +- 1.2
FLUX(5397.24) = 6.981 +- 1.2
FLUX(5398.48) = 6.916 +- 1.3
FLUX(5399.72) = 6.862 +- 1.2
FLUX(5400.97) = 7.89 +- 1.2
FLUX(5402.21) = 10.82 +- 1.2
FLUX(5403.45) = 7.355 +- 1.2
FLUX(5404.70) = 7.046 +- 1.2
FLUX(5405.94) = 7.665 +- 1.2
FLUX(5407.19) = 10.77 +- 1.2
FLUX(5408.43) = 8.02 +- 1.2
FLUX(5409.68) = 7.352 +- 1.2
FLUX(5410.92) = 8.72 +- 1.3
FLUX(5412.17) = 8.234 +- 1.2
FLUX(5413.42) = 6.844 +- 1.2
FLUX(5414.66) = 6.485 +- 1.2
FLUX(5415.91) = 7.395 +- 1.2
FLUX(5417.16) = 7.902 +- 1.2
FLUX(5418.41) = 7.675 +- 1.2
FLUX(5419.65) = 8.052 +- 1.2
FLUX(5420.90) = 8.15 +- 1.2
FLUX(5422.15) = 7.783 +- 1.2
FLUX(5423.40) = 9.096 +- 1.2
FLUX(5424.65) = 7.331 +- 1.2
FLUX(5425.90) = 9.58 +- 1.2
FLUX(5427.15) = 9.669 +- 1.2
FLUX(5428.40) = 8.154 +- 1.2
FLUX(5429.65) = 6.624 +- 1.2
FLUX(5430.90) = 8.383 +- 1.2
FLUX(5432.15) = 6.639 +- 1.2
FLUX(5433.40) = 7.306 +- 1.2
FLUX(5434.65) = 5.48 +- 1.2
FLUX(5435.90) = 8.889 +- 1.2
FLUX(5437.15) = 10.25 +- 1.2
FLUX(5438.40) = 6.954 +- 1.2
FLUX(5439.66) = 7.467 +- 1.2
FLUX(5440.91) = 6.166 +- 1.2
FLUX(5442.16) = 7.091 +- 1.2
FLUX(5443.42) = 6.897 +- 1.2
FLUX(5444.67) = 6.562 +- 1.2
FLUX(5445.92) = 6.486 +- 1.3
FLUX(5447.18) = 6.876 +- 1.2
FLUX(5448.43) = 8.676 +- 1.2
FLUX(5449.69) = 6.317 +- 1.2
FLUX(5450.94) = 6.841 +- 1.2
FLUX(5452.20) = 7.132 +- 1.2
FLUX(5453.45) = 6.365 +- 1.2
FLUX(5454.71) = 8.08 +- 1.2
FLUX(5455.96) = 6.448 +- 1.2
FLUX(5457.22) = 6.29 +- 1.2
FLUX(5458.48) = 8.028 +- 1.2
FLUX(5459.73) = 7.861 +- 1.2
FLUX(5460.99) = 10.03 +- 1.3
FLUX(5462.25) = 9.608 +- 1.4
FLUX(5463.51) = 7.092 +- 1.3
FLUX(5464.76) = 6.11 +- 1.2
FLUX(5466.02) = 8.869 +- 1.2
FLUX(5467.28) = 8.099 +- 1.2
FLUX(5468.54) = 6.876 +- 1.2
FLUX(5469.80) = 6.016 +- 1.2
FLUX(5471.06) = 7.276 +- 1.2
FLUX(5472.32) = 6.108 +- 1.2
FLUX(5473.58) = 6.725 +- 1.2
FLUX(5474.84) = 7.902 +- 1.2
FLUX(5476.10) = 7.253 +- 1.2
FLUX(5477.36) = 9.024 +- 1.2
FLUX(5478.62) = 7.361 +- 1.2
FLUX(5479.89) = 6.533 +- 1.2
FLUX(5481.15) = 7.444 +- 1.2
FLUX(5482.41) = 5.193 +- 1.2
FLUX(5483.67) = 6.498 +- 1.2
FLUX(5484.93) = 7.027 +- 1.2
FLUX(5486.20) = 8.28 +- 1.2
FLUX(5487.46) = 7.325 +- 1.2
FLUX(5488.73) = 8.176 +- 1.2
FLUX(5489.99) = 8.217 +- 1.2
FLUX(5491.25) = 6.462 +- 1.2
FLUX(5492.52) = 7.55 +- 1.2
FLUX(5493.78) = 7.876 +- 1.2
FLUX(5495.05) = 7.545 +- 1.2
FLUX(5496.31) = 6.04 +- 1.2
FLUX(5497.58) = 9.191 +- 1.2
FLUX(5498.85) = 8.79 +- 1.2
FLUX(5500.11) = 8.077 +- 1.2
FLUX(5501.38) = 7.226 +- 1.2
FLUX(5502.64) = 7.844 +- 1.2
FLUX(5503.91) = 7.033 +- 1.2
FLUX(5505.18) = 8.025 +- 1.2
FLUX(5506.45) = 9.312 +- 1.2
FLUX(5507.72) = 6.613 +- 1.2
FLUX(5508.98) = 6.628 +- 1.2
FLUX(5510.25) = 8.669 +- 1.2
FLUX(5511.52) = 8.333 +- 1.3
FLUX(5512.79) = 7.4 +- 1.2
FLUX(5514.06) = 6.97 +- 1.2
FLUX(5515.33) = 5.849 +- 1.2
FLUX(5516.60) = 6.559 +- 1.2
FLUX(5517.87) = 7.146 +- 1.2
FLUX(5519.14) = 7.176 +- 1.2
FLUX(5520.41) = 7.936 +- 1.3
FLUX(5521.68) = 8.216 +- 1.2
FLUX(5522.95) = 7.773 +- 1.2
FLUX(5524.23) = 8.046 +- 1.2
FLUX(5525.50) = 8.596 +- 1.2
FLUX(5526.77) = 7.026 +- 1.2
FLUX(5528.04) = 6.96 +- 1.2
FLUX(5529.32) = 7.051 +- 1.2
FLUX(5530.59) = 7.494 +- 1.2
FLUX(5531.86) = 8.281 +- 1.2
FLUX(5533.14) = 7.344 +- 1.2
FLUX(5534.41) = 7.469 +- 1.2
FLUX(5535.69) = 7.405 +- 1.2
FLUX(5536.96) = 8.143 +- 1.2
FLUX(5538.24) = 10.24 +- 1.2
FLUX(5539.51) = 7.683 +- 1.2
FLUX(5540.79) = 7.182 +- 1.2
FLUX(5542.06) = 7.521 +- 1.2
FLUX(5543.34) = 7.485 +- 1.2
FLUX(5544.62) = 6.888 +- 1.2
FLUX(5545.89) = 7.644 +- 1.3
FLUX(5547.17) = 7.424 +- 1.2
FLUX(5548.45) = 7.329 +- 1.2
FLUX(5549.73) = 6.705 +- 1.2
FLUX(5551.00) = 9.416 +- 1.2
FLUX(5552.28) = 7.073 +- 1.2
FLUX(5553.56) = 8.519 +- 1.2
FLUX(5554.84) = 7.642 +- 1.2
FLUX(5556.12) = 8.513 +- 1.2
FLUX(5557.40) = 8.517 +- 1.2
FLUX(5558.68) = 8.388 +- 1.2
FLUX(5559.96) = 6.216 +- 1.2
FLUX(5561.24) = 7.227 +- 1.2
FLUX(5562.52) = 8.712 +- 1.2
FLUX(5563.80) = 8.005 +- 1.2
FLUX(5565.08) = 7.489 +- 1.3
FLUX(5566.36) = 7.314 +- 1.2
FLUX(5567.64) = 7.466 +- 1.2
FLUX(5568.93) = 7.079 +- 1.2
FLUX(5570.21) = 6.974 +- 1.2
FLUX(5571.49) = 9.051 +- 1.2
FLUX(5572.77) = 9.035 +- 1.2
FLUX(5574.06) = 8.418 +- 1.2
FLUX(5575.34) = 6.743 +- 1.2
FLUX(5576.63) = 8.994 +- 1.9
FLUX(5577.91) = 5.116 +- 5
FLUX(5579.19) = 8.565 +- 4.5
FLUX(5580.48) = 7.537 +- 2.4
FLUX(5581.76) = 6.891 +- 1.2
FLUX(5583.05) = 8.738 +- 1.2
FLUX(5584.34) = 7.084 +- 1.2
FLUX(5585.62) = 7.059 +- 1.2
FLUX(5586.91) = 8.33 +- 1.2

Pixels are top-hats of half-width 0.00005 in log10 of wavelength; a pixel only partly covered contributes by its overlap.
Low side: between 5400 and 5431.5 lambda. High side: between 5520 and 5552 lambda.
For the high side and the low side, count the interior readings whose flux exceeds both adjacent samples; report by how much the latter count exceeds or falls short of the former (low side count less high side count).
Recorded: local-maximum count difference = 0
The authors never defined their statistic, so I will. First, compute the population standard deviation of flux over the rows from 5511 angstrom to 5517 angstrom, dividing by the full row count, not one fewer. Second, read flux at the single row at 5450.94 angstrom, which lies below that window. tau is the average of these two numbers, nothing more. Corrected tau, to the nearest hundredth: 3.84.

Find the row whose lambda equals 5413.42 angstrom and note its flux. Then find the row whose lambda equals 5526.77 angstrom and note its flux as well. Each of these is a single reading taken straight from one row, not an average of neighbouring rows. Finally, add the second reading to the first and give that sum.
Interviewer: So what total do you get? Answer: 13.9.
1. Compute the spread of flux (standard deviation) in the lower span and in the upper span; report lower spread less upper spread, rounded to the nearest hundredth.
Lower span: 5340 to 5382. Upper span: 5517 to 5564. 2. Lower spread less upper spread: 0.17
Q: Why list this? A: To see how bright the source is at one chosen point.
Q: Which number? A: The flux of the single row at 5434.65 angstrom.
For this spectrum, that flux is 5.48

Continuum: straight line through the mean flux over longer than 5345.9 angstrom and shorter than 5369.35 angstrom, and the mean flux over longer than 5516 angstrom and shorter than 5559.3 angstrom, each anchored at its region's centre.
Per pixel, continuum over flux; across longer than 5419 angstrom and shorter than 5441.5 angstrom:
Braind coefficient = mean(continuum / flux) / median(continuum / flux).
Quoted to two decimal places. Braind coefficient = 1.03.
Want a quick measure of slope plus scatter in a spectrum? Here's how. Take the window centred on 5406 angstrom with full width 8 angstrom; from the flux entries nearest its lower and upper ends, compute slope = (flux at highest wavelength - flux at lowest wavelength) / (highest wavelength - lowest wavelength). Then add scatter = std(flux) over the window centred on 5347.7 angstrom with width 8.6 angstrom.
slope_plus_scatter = 0.3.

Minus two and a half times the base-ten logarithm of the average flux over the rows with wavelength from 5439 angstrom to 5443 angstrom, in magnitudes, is -2.10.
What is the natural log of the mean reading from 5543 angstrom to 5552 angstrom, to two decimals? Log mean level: 2.02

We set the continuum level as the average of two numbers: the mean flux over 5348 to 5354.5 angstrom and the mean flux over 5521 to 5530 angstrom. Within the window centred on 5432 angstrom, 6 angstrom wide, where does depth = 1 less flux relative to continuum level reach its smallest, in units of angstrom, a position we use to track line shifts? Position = 5430.90 angstrom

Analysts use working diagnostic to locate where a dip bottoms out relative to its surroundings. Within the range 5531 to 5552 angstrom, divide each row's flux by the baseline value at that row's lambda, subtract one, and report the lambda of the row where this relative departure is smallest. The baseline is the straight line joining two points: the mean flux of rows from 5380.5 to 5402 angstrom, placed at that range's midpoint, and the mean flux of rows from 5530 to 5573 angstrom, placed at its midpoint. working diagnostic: 5549.73 angstrom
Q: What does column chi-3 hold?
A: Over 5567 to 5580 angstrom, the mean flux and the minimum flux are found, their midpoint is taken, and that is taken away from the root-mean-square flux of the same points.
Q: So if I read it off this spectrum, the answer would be 1.4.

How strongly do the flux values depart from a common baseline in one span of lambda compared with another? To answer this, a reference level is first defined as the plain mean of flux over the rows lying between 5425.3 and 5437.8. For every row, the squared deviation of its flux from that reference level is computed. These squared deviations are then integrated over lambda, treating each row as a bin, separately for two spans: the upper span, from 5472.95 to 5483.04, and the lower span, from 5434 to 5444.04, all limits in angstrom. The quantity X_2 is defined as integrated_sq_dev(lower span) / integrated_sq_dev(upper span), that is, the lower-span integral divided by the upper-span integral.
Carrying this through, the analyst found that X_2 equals 1.3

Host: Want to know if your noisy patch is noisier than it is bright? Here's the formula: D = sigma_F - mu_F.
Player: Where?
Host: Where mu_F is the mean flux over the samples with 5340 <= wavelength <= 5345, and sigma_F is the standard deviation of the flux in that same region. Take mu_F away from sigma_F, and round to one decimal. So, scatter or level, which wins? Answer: -6.2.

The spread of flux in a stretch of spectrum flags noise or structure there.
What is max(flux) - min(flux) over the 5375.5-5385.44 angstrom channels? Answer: 1.4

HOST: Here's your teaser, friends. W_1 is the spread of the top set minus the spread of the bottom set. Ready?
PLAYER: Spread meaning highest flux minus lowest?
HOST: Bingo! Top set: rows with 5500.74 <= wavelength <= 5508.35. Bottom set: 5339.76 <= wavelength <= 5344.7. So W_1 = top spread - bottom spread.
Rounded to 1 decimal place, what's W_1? 1.6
